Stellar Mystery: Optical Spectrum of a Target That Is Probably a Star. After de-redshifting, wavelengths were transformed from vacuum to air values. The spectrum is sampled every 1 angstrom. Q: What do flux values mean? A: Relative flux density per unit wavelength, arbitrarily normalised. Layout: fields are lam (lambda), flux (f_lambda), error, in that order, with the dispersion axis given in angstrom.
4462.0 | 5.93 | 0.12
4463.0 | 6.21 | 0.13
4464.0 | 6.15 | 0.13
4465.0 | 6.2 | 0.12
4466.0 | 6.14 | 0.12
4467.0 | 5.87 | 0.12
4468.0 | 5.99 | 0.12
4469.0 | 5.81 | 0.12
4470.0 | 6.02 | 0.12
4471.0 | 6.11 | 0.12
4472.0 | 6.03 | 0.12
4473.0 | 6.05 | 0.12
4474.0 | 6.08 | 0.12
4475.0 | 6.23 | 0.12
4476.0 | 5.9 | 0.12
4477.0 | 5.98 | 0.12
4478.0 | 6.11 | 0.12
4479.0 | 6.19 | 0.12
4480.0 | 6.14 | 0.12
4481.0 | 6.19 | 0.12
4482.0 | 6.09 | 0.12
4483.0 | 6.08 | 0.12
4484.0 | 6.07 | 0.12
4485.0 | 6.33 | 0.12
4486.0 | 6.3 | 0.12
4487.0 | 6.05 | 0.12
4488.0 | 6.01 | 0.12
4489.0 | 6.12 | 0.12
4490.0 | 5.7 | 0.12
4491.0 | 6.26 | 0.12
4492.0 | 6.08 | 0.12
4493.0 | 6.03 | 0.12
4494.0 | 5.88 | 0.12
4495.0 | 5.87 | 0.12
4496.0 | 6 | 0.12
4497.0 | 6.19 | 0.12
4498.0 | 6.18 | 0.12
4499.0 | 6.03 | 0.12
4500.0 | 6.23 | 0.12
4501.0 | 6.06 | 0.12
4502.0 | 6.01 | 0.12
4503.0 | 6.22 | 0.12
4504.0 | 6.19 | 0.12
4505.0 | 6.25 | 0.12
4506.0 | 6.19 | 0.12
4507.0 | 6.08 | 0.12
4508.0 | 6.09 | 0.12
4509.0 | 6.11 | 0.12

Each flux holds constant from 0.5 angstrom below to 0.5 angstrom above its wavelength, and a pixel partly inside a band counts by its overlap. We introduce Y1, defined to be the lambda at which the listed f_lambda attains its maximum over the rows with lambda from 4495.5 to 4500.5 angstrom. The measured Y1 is 4500.0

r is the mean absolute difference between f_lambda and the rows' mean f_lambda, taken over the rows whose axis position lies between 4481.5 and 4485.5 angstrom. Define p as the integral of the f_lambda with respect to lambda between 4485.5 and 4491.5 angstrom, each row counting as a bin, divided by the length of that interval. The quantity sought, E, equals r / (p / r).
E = 0.0014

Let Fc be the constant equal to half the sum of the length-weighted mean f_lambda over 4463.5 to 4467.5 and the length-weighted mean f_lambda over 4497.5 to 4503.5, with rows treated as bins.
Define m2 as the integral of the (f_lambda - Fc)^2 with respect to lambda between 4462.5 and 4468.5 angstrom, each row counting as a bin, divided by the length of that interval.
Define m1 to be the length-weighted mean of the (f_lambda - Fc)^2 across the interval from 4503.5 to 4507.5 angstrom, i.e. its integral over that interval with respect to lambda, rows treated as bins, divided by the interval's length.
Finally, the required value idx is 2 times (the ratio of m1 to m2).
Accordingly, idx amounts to 1.2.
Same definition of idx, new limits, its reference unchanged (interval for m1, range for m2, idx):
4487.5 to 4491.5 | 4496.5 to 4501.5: 13.8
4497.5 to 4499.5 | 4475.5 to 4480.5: 0.8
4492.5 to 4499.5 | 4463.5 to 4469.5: 1.4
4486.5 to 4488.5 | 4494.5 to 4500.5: 0.7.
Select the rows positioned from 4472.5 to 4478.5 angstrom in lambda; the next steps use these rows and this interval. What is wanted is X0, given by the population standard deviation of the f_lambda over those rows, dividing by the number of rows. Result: 0.103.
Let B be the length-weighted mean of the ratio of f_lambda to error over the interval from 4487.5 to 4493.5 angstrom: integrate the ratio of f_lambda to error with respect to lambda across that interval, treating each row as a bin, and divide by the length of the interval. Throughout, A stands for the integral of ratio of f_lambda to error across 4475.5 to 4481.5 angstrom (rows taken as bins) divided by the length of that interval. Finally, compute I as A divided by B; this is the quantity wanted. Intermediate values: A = 50.7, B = 50.3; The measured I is 1.01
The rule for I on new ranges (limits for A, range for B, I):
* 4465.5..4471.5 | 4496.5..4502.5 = 0.98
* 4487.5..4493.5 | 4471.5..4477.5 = 1.00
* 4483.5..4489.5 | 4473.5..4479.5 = 1.01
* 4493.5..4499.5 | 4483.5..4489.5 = 0.98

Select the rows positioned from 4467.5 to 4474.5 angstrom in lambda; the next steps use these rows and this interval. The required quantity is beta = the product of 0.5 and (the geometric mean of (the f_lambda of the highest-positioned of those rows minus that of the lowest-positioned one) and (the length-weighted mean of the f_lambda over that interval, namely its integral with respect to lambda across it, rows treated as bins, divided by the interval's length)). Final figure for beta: 0.37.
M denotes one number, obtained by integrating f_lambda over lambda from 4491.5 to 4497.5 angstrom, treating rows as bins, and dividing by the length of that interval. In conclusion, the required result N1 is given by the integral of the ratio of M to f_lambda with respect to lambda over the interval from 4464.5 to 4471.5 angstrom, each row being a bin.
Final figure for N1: 7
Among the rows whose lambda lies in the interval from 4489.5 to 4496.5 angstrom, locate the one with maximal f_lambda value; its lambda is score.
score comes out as 4491.0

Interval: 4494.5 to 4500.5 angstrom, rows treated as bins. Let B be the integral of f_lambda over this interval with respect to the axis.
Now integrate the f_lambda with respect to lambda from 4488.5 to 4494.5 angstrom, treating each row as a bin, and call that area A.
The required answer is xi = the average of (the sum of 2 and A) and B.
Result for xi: 37.3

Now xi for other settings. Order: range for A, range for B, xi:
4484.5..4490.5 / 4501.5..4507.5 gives 37.7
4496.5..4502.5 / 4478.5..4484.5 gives 37.7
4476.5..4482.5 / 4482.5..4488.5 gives 37.8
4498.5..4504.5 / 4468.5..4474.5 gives 37.4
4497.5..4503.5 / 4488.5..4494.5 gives 37.4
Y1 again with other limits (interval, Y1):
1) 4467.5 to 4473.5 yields 4471.0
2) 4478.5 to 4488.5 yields 4485.0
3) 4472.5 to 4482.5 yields 4475.0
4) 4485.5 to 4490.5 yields 4486.0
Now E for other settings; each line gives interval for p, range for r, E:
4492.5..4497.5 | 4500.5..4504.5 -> 0.0012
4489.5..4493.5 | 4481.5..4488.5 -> 0.0018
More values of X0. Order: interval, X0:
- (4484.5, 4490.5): 0.209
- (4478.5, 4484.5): 0.050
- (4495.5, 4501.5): 0.088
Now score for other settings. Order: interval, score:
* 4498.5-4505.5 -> 4505.0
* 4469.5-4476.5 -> 4475.0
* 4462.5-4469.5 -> 4463.0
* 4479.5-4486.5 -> 4485.0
